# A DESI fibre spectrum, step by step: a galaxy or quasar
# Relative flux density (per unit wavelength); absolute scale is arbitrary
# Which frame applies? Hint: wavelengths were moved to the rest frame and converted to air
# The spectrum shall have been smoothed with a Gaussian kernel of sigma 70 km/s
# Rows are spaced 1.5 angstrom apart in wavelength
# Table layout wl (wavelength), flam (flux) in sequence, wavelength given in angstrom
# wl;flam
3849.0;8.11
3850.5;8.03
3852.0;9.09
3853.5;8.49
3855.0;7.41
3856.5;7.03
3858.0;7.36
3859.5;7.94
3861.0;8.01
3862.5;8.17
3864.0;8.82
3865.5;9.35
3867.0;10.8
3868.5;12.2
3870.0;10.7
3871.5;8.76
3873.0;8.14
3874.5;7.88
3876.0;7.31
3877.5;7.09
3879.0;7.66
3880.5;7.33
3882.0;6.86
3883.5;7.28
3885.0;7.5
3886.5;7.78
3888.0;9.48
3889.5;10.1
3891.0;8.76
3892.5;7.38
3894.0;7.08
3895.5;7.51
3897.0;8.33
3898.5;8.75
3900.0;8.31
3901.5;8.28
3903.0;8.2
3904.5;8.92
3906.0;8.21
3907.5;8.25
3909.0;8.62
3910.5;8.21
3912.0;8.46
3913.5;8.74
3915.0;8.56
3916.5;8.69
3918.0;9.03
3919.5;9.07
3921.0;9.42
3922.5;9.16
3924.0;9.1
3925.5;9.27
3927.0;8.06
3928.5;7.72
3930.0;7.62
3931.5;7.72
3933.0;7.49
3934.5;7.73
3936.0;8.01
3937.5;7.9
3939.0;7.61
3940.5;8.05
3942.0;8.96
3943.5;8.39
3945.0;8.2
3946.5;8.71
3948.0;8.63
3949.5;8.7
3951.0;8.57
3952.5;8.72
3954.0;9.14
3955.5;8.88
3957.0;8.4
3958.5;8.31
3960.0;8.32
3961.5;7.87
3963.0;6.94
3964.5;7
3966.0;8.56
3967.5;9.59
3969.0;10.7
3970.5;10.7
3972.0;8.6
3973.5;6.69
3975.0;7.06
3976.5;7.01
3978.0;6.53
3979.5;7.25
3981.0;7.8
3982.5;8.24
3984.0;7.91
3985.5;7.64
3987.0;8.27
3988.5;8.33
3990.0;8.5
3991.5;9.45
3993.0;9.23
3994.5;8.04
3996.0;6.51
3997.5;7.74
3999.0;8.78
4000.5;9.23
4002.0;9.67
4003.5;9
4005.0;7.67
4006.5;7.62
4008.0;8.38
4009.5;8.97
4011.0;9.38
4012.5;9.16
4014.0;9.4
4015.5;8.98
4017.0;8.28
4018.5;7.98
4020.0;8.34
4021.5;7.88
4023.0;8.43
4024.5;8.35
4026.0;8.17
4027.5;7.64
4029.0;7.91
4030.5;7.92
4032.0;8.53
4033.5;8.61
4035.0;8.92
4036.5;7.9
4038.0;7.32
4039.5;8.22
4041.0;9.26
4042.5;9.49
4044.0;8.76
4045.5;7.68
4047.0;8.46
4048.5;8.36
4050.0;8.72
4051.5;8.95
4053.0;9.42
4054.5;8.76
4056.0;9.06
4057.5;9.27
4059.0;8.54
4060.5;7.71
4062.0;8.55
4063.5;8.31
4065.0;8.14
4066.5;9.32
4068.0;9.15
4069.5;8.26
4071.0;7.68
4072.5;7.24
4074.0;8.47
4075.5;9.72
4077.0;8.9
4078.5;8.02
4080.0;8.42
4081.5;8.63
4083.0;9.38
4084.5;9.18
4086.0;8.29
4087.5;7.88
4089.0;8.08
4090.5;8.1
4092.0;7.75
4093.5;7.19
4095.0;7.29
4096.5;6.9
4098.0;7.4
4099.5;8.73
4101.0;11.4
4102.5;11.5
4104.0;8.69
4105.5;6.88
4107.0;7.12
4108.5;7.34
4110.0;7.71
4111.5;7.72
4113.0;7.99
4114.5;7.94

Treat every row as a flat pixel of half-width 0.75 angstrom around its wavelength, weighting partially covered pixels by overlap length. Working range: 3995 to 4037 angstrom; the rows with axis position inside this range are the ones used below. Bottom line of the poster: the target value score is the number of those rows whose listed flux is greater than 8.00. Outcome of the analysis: 18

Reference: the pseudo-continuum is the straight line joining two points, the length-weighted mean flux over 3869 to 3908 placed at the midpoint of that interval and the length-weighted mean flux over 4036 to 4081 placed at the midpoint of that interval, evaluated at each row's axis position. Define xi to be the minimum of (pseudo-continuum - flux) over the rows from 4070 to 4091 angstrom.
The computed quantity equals -1.1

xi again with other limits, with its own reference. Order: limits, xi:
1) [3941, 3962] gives -0.8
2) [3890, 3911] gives -0.7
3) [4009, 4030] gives -1.0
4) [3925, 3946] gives -1.0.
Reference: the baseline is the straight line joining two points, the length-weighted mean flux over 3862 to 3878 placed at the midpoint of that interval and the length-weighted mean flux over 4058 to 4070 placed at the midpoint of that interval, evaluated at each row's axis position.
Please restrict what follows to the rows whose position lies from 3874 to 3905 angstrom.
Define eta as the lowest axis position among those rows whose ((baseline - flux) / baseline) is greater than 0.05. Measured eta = 3874.5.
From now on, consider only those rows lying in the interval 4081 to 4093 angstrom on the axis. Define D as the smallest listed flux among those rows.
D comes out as 7.75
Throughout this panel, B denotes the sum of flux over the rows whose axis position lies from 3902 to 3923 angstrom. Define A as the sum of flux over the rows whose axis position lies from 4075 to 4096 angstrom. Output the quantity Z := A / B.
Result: 0.96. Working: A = 117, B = 121.5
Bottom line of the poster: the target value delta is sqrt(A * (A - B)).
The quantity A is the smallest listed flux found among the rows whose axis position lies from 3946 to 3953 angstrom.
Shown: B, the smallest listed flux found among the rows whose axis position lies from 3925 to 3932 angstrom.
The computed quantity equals 2.85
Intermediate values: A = 8.57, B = 7.62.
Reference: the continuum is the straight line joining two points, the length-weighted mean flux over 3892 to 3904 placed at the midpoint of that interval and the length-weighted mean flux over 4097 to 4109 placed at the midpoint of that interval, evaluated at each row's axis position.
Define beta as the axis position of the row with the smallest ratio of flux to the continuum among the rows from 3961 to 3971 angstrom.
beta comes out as 3963.0 angstrom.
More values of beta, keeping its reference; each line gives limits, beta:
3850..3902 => 3882.0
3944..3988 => 3978.0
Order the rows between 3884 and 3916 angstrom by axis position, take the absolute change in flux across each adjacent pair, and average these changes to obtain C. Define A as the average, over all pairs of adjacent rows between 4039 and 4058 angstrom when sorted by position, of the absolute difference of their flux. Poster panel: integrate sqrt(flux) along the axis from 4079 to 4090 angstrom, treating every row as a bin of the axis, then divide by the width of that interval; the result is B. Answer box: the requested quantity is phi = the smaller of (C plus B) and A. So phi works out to 0.52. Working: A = 0.52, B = 2.92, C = 0.54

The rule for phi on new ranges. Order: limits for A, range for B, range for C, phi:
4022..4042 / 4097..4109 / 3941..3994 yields 0.47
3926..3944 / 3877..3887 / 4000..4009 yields 0.33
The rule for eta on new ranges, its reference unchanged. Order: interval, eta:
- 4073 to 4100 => 4078.5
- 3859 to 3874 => 3859.5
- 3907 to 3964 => 3907.5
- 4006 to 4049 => 4006.5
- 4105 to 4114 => 4105.5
